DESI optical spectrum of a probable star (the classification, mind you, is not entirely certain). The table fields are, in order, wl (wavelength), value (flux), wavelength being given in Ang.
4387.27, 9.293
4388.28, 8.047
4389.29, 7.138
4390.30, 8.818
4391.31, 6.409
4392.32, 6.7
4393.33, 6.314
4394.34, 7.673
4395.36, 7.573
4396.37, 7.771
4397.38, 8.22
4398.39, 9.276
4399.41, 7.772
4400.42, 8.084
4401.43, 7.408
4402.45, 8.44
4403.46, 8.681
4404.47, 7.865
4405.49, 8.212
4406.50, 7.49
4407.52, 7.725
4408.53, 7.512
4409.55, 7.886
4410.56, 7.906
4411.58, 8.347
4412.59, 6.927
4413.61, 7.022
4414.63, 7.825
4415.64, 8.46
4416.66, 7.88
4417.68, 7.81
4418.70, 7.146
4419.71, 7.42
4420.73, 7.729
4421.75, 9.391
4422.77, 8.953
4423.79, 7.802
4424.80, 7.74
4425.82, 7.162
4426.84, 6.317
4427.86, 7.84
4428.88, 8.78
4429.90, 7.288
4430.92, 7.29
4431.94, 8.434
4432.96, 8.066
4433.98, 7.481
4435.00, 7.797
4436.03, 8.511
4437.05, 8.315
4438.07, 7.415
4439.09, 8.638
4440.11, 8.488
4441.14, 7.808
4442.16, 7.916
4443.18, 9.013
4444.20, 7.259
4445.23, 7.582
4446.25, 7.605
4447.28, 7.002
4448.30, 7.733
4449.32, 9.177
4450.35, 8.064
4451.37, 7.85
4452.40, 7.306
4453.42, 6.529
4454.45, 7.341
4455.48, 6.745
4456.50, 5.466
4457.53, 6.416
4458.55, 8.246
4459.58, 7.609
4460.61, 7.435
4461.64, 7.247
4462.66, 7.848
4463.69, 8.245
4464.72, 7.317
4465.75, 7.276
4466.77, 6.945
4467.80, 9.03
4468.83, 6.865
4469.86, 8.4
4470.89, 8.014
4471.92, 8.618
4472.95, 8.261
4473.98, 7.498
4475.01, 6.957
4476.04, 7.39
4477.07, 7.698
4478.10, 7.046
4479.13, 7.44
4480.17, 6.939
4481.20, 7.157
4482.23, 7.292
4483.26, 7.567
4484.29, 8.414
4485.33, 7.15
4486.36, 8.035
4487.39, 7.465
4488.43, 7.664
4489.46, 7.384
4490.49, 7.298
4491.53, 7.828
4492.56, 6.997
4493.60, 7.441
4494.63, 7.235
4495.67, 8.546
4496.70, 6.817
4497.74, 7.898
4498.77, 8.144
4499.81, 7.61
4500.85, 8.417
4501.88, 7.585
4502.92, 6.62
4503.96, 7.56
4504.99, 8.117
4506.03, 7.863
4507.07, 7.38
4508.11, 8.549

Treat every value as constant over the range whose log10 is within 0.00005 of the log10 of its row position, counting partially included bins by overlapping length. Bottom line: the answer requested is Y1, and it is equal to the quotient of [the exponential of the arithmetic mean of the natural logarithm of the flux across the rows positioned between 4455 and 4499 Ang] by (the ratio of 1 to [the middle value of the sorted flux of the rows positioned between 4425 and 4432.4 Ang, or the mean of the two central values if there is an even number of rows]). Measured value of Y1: 54.6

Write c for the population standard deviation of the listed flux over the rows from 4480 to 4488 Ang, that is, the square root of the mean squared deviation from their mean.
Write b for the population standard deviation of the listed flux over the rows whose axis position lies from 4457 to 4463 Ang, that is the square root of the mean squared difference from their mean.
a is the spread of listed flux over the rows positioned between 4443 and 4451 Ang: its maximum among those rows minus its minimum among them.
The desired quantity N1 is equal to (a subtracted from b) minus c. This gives -2.1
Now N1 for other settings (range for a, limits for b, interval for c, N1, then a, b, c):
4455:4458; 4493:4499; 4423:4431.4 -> -1.4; 1.3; 0.58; 0.66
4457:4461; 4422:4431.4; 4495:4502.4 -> -1.6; 1.8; 0.77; 0.55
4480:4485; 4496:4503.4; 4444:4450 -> -1.6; 1.5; 0.61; 0.69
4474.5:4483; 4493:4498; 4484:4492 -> -0.6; 0.8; 0.59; 0.39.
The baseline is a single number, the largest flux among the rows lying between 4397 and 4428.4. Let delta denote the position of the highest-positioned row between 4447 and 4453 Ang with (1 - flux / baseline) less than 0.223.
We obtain 4452.40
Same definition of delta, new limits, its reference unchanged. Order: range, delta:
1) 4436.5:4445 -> 4443.18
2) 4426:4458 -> 4454.45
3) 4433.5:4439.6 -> 4439.09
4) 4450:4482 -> 4479.13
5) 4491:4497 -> 4495.67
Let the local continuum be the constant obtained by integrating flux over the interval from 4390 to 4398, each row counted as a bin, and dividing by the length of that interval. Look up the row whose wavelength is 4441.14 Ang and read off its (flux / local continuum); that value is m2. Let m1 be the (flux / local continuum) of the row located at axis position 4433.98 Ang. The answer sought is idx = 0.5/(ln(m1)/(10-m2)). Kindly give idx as 660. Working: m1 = 1.01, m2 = 1.05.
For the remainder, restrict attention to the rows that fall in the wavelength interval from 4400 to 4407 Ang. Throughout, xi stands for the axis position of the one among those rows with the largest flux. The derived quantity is 4403.46 Ang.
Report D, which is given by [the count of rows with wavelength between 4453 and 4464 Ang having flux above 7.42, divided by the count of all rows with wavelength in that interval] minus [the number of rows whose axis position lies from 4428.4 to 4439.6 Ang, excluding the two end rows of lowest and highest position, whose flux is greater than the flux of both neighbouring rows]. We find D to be -1.5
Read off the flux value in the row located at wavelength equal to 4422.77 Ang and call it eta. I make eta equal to 8.953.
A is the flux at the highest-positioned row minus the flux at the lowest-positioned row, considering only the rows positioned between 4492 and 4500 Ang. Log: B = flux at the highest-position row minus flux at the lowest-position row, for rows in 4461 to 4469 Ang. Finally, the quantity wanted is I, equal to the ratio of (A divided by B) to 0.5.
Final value -3.2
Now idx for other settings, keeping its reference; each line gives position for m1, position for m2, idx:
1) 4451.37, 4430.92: 82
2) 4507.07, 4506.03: -656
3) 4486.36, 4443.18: 56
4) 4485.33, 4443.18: -114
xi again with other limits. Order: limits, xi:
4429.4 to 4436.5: 4436.03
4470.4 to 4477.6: 4471.92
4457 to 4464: 4458.55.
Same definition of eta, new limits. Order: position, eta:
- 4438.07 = 7.415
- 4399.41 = 7.772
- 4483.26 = 7.567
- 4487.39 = 7.465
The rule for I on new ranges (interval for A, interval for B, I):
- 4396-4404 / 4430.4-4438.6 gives 14.6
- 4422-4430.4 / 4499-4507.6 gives 14.5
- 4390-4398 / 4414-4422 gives -0.8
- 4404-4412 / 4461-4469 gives -2.5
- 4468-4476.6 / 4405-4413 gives -0.8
